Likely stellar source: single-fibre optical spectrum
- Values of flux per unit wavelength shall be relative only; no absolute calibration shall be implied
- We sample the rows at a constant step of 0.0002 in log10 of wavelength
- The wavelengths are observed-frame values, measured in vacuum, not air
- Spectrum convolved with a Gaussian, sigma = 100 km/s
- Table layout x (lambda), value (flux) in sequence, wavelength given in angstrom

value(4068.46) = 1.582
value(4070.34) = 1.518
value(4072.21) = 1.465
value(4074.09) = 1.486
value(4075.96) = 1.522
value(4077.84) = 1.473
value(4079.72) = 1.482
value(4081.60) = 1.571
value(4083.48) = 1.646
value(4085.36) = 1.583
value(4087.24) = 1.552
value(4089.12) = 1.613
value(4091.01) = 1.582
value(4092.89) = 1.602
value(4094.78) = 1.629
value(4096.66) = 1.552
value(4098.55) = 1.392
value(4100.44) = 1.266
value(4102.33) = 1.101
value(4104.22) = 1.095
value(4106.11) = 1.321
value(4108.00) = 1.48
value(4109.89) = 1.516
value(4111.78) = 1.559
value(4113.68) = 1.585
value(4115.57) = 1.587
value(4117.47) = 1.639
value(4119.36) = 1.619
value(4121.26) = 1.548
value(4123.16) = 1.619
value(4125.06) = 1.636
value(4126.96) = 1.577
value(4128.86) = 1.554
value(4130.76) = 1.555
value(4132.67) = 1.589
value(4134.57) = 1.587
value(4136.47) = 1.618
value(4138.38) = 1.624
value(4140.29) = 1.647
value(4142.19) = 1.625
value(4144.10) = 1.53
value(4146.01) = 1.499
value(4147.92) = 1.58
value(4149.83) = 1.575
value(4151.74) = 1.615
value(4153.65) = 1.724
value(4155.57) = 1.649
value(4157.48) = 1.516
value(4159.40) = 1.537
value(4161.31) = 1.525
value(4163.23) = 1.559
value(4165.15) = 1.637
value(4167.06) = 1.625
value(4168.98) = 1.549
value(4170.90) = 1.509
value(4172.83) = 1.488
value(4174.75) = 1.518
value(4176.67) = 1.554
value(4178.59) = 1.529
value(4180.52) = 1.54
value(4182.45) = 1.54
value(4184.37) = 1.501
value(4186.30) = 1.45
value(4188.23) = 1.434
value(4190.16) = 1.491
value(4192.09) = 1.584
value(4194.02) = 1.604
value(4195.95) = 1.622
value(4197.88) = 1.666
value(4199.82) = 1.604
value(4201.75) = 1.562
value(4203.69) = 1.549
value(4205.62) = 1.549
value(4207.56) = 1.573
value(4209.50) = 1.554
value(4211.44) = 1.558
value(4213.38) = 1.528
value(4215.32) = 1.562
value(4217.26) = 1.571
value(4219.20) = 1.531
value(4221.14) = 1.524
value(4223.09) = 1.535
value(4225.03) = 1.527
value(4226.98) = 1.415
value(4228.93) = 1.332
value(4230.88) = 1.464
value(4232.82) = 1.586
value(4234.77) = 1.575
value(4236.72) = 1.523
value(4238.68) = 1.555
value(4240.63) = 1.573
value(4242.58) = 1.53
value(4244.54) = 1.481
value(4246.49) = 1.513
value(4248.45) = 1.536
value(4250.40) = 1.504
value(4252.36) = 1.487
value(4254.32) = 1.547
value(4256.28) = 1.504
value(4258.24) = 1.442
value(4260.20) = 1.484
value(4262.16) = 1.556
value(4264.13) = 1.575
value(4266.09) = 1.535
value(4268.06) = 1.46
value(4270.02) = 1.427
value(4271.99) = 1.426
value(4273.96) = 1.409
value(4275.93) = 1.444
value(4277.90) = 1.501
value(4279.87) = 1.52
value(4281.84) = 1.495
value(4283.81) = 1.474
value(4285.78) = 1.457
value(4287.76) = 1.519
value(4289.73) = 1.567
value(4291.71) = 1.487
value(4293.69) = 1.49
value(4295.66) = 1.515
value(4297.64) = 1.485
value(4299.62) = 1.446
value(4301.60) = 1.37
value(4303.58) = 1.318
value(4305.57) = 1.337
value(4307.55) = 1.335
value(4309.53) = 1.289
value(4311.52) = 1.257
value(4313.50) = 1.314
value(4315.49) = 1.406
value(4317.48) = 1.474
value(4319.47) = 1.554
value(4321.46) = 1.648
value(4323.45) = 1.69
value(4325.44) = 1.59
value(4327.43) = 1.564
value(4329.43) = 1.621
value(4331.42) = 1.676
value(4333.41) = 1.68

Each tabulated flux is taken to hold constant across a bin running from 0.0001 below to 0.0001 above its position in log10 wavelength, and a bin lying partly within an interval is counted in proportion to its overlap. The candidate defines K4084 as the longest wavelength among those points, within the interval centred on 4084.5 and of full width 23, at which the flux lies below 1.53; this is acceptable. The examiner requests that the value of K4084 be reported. 4079.72 angstrom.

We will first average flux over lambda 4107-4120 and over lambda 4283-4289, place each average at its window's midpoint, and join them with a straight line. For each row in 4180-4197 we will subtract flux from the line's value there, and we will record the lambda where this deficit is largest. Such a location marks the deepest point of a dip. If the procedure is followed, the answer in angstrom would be 4188.23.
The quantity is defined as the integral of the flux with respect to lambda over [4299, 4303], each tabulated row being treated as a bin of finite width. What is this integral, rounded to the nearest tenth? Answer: 5.6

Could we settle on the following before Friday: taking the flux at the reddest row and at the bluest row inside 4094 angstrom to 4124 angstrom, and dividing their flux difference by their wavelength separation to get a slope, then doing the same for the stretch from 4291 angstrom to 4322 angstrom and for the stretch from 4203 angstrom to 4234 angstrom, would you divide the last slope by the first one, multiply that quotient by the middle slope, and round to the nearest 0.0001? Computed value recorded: -0.0195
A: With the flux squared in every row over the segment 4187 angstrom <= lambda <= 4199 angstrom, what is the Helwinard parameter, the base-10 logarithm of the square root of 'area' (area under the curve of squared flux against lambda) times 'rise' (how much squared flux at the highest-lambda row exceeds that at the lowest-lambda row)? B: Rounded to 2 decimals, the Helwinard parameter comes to 0.66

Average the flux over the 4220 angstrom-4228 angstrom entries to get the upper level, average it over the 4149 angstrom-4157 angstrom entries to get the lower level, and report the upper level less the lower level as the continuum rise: -0.14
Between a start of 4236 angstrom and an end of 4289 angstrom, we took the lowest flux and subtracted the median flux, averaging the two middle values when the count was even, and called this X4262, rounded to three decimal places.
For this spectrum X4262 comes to -0.095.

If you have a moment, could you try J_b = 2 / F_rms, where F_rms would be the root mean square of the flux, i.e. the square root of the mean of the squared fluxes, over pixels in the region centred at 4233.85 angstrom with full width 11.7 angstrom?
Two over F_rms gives 1.33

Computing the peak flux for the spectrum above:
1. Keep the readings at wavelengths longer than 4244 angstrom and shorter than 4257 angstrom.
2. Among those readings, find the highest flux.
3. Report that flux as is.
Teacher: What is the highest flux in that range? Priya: 1.547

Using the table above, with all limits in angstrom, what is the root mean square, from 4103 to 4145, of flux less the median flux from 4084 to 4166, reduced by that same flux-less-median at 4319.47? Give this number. 0.15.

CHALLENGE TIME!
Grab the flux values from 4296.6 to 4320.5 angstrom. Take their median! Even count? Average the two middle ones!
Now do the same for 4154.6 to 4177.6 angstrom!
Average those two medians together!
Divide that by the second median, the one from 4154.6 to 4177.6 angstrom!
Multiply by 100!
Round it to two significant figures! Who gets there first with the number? 94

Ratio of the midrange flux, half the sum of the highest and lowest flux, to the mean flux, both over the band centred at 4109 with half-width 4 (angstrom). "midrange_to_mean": 0.98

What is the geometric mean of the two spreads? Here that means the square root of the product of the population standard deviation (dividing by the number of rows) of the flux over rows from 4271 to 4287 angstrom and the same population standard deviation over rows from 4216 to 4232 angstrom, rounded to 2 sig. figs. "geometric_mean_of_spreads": 0.052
